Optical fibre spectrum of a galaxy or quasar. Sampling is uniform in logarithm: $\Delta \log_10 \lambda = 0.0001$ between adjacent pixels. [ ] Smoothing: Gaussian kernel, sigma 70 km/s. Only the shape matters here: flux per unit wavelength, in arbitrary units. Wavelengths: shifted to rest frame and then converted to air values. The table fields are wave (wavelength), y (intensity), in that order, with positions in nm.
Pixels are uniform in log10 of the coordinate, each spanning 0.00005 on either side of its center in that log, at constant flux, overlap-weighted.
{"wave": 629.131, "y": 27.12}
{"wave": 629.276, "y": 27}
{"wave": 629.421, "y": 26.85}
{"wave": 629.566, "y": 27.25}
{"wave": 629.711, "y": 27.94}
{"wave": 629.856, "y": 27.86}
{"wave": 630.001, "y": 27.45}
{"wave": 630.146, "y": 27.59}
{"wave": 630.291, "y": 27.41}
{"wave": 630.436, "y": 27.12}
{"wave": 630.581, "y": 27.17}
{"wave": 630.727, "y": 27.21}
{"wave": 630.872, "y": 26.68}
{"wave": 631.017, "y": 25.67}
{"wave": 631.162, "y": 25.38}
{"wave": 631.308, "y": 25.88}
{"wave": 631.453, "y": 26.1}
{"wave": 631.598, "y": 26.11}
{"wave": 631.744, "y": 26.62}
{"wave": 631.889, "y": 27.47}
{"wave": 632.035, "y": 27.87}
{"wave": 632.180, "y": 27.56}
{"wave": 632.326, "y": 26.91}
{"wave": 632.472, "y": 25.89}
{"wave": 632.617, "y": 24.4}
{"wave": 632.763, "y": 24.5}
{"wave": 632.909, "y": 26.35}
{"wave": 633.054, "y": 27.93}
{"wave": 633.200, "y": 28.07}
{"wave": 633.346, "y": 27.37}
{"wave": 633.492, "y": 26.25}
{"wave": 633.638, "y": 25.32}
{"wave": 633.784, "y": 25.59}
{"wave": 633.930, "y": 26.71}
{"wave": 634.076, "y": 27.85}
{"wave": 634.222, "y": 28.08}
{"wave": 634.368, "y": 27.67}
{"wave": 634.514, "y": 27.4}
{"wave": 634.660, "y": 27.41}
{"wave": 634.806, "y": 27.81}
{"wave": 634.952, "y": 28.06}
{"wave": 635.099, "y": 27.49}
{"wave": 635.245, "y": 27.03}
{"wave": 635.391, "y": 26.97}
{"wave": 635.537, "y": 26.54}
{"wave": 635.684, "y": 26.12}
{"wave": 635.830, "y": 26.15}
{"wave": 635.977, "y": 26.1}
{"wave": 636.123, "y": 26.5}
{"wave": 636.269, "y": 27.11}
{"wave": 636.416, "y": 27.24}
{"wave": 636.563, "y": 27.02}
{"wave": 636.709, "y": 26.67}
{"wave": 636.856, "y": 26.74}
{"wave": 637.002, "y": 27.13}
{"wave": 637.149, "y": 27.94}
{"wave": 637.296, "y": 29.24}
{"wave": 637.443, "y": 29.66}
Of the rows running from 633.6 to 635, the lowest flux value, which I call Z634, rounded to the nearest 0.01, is 25.32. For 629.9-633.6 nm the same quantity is 24.40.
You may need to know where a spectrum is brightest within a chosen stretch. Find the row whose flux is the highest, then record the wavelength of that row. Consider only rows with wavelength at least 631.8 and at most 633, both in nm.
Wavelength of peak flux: 632.035 nm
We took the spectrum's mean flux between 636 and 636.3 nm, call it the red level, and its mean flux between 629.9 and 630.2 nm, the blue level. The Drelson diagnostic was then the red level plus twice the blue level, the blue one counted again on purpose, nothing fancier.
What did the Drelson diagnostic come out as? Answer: 81.8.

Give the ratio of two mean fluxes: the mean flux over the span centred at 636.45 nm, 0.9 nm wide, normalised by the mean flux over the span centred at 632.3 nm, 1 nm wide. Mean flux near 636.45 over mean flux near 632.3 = 1.02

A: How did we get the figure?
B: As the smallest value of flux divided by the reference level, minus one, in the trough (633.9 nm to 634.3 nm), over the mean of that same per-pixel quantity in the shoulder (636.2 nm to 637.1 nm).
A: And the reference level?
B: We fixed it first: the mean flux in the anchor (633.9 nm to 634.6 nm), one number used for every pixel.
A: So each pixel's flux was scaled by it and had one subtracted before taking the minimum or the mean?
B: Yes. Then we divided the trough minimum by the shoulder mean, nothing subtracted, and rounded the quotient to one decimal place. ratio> 1.5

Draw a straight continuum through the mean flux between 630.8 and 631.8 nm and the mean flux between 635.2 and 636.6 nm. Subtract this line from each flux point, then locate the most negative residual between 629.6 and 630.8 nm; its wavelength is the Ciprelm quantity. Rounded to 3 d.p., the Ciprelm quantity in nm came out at 630.436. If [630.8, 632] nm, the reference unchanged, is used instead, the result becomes 631.162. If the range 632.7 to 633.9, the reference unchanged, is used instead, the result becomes 632.763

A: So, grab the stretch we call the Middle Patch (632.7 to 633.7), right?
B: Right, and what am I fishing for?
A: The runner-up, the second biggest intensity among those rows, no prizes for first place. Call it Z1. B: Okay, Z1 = 27.93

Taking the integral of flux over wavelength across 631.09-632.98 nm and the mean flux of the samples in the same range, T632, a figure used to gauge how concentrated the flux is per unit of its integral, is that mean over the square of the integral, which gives 0.011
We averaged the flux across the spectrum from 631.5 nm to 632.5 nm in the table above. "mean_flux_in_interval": 26.9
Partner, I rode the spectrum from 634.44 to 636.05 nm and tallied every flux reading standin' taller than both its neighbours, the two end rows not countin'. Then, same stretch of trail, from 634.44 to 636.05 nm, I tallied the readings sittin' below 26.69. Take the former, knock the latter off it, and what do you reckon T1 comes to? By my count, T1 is -2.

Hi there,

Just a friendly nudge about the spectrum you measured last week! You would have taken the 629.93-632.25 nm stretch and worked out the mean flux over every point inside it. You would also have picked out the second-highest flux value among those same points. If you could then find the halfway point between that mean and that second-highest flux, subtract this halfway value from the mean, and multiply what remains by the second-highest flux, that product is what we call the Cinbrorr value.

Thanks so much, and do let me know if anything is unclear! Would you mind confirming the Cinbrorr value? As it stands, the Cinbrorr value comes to -10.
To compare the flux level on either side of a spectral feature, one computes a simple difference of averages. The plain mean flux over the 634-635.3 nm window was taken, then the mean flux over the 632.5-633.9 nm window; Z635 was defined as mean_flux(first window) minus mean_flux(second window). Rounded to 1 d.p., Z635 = 1.4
